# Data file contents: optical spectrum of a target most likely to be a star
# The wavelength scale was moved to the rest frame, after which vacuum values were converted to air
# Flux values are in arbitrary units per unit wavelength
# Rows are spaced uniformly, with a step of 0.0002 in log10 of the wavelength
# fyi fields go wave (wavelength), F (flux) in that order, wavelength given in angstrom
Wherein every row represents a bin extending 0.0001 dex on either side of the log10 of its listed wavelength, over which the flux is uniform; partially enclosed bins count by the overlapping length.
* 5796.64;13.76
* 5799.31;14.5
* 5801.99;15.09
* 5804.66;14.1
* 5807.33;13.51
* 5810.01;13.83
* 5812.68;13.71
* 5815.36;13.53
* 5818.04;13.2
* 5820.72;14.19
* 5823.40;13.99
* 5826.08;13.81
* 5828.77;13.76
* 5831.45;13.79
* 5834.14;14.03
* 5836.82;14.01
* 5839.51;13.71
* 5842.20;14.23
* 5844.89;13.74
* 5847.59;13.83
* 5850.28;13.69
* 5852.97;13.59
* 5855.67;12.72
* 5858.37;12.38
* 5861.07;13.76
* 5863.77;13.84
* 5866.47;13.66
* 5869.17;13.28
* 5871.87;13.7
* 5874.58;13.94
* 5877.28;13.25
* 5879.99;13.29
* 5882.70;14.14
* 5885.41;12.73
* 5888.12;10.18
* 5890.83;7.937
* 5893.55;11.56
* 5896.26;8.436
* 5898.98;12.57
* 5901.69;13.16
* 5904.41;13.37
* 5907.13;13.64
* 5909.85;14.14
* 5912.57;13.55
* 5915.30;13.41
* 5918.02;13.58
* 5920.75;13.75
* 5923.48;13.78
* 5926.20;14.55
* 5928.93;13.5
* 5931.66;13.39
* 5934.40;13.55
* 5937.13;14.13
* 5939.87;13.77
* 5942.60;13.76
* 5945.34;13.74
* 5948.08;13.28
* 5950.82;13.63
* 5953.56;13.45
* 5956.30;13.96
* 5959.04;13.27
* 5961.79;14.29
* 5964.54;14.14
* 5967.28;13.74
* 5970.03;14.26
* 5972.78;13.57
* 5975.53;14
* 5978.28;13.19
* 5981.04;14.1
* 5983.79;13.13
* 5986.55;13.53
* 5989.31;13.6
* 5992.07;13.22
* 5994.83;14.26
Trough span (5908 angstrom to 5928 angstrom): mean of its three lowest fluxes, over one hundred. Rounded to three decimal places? 0.135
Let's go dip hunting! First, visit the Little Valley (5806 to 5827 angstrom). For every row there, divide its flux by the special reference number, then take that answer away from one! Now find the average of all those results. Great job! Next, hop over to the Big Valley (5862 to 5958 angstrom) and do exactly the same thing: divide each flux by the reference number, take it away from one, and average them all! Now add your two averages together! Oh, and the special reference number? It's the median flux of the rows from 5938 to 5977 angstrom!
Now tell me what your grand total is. 0.047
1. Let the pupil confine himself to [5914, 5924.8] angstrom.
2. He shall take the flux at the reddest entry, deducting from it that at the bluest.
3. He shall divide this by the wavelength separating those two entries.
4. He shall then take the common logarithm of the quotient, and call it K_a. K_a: -1.34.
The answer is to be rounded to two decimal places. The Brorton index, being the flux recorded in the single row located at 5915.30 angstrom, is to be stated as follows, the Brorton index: 13.41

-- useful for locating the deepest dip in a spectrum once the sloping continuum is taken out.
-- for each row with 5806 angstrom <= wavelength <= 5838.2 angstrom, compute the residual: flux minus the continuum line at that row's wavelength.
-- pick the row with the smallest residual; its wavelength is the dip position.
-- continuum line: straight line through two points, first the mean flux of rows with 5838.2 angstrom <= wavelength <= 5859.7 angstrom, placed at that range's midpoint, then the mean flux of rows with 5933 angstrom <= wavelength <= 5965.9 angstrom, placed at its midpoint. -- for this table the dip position 5818.04 angstrom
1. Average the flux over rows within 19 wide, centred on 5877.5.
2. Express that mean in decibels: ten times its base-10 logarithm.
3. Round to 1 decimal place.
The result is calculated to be 11.3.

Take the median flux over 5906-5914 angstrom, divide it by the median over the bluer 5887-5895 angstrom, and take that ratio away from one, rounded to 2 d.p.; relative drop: -0.34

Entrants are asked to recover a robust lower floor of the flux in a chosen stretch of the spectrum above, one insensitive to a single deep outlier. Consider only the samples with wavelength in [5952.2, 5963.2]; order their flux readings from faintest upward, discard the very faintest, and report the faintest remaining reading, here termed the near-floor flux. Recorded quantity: 13.45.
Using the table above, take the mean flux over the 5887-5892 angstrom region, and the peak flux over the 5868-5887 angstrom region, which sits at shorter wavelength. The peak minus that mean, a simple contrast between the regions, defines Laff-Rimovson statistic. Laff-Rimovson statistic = 5.1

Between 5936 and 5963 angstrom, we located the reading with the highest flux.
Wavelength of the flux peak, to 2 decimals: 5961.79 angstrom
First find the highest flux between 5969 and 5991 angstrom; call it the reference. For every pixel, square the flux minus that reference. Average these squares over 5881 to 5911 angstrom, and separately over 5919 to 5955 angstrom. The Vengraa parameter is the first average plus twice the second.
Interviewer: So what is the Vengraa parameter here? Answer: 10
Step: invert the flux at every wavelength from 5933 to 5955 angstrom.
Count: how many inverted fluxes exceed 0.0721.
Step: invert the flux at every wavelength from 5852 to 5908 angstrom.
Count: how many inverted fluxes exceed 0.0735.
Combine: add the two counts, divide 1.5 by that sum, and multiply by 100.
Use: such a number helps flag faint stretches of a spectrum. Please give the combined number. 7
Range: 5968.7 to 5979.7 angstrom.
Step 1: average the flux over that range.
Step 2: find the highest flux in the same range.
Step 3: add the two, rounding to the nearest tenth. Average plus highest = 28.0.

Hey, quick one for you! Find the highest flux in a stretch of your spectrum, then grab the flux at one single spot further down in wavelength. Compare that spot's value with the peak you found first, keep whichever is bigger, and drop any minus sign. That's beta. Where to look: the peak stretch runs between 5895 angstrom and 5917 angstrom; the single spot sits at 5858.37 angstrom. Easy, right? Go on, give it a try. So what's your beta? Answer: 14.1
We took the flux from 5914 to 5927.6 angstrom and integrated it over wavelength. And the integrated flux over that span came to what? 188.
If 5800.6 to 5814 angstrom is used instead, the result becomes 188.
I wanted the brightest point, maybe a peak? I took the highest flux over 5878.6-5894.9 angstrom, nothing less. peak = 14.14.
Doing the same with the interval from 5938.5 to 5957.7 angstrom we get 13.96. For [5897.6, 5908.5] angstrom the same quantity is 13.64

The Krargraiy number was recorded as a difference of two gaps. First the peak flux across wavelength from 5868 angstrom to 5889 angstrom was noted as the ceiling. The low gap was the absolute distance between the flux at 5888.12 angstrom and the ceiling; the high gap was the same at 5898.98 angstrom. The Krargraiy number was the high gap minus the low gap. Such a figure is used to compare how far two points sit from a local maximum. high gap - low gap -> -2.4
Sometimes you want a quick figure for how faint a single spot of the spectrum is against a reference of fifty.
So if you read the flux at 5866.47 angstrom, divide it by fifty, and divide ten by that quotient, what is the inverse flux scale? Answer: 36.6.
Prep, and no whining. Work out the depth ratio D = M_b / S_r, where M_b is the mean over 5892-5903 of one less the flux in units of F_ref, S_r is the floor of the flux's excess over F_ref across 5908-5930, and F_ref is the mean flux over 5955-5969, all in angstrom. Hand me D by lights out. -0.38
